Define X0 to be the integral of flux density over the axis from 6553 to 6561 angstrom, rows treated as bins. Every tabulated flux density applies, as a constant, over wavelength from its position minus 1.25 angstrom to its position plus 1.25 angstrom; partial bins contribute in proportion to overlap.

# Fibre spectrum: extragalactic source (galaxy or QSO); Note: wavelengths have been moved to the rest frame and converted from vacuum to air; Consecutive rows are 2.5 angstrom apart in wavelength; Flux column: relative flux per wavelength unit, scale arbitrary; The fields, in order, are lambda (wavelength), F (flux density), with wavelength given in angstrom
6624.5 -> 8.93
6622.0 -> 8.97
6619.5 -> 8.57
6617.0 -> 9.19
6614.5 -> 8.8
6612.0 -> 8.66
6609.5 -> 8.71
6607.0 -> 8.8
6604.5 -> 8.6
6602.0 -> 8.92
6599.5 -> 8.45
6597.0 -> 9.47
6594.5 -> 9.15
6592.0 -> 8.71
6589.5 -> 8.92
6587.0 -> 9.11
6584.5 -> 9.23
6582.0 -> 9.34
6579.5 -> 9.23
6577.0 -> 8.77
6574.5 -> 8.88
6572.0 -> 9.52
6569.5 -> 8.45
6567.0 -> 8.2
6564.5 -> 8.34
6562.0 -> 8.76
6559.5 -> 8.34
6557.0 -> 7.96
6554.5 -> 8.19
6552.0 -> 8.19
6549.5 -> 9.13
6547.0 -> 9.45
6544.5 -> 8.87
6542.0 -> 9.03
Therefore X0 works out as 65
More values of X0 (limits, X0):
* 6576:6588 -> 110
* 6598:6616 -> 157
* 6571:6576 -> 46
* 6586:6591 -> 45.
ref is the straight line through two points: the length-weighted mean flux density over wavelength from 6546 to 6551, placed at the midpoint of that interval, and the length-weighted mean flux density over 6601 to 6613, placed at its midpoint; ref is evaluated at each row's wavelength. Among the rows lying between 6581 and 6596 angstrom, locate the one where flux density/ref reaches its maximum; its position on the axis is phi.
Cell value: 6582.0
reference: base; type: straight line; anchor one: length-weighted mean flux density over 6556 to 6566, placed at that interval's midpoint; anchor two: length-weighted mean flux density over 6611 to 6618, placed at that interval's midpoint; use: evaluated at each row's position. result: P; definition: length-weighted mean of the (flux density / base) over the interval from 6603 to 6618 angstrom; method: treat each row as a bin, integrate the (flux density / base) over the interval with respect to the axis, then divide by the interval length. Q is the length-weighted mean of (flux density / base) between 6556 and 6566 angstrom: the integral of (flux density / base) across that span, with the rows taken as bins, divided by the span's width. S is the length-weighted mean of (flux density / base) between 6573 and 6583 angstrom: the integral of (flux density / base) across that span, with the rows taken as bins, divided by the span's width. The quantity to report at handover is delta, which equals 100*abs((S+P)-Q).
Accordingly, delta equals 106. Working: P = 0.99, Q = 1.00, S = 1.06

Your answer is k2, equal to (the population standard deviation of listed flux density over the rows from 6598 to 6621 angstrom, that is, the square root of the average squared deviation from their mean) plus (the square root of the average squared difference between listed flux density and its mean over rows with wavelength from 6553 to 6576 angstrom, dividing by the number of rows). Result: 0.651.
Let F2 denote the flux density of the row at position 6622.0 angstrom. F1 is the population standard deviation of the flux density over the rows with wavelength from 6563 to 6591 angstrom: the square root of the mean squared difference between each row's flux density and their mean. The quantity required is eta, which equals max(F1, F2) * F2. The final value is 80.5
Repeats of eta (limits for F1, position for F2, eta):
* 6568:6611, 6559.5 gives 69.6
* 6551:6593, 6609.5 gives 75.9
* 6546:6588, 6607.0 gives 77.4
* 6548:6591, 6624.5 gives 79.7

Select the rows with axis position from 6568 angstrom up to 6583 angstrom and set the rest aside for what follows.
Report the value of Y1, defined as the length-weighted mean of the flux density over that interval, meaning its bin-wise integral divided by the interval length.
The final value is 9.01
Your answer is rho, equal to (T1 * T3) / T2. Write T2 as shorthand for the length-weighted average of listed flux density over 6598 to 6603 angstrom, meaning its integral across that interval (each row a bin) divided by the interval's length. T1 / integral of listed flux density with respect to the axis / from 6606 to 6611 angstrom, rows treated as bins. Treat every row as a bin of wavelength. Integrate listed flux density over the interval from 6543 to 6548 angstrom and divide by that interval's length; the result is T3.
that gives 45.9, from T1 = 43.7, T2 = 8.71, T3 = 9.14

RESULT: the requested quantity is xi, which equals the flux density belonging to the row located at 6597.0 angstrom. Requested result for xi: 9.47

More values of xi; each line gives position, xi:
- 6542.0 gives 9.03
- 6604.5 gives 8.6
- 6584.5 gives 9.23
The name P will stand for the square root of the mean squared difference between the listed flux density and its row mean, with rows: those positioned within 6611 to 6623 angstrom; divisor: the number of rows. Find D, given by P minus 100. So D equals -99.8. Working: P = 0.22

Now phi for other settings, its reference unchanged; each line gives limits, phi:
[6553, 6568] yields 6562.0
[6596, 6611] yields 6597.0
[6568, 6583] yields 6572.0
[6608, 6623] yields 6617.0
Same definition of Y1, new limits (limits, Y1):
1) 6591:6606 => 8.88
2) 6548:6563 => 8.44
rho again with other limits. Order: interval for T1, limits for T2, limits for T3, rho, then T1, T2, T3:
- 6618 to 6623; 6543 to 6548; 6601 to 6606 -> 42.1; 43.9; 9.14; 8.75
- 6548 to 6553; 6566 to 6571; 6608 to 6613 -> 45.2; 43.6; 8.39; 8.69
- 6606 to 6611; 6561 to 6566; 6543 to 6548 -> 46.9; 43.7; 8.52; 9.14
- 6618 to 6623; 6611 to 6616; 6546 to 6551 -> 46.3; 43.9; 8.76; 9.23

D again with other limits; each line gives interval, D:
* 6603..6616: -99.9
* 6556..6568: -99.7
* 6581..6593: -99.8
